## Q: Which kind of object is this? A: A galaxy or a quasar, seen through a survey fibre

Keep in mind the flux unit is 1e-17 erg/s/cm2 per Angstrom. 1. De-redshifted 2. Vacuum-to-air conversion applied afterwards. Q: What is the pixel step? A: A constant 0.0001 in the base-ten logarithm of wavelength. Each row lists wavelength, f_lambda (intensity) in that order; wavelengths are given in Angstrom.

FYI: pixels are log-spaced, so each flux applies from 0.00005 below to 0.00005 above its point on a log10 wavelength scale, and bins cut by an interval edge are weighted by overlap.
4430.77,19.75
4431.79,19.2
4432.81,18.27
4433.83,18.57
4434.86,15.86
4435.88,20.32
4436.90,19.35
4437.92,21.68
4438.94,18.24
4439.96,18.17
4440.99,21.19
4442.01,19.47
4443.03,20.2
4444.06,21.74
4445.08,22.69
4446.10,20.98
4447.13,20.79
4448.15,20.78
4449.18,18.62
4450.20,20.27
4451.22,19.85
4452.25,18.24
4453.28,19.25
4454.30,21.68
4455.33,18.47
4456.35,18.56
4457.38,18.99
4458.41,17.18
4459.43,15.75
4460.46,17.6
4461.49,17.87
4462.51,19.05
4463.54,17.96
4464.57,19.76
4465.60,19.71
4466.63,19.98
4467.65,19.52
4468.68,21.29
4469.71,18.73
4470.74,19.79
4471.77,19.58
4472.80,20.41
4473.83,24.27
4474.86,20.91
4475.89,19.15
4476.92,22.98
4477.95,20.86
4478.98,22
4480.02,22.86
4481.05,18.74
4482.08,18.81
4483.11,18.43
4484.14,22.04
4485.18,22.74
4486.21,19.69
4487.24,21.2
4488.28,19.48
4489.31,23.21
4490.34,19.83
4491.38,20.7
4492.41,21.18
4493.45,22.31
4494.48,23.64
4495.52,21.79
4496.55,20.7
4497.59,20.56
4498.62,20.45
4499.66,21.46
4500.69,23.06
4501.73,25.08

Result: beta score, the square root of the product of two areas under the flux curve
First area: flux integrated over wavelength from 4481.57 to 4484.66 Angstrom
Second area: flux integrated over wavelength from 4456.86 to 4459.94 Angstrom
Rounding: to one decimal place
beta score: 57.1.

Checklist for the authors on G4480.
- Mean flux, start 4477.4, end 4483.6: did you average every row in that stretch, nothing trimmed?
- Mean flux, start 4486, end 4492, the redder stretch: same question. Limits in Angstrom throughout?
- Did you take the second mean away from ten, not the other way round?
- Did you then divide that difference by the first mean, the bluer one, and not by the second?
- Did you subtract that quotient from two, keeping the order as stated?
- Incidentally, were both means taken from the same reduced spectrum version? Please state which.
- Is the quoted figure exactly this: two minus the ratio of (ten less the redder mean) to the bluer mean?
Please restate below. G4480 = 2.53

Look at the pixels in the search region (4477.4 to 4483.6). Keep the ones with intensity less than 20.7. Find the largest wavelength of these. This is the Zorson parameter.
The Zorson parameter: 4483.11 Angstrom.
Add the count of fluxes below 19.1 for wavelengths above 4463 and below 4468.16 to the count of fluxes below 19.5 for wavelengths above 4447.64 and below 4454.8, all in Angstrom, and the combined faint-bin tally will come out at 4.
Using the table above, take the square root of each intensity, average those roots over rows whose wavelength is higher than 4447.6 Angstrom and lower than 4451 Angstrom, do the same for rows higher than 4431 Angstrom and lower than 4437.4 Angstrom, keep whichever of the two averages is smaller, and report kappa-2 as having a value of 4.31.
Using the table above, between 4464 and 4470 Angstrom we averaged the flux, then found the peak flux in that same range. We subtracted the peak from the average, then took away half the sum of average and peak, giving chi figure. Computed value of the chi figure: -22.0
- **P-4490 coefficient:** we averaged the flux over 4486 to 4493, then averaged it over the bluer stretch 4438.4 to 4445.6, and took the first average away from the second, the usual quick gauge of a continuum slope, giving -0.5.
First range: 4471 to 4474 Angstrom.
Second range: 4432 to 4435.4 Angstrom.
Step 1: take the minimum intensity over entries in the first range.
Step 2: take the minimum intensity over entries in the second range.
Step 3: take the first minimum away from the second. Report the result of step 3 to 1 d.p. -3.7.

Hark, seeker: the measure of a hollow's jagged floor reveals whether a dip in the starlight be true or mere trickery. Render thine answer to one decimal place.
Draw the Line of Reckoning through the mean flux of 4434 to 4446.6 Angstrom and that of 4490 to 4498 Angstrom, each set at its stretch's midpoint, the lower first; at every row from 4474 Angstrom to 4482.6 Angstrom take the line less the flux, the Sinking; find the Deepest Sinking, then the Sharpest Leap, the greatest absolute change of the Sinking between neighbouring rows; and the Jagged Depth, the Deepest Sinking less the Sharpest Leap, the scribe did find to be -1.9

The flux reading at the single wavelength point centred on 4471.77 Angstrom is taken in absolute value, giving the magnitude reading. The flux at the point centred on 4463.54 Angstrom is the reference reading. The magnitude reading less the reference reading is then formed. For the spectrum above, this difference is 1.6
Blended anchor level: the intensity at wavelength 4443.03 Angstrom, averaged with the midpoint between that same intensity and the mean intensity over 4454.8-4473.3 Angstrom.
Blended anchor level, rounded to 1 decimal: 19.9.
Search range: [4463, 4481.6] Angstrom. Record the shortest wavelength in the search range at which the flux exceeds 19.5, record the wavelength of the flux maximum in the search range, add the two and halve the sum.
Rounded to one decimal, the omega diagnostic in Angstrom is 4469.2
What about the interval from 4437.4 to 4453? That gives 4441.5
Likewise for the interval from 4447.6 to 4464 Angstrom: 4451.2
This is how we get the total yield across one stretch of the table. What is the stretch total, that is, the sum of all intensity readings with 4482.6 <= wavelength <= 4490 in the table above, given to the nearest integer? 147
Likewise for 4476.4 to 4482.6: 126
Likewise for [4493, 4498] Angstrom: 109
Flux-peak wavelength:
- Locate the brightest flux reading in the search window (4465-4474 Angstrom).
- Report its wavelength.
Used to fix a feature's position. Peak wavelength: 4473.83 Angstrom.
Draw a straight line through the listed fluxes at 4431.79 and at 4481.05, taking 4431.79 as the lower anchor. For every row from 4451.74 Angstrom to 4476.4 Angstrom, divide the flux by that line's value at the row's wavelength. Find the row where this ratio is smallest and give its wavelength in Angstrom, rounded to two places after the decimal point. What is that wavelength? 4459.43 Angstrom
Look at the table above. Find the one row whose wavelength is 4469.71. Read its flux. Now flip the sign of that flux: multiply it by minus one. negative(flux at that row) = -18.7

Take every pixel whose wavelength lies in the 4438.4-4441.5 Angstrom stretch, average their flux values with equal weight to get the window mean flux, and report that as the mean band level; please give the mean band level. 19.2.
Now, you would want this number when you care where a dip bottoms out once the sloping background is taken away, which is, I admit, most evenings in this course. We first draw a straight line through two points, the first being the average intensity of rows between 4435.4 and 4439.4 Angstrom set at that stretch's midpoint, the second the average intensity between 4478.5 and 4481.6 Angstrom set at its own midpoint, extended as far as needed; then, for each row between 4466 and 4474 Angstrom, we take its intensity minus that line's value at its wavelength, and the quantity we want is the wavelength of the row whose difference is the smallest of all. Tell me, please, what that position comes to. 4469.71 Angstrom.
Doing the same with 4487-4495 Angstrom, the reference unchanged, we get 4488.28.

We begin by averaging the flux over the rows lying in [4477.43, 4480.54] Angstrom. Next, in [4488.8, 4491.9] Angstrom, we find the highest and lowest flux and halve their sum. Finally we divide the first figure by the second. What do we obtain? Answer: 1.02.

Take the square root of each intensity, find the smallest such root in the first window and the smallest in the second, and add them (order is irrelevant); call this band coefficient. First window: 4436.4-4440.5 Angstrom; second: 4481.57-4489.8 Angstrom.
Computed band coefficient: 8.56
